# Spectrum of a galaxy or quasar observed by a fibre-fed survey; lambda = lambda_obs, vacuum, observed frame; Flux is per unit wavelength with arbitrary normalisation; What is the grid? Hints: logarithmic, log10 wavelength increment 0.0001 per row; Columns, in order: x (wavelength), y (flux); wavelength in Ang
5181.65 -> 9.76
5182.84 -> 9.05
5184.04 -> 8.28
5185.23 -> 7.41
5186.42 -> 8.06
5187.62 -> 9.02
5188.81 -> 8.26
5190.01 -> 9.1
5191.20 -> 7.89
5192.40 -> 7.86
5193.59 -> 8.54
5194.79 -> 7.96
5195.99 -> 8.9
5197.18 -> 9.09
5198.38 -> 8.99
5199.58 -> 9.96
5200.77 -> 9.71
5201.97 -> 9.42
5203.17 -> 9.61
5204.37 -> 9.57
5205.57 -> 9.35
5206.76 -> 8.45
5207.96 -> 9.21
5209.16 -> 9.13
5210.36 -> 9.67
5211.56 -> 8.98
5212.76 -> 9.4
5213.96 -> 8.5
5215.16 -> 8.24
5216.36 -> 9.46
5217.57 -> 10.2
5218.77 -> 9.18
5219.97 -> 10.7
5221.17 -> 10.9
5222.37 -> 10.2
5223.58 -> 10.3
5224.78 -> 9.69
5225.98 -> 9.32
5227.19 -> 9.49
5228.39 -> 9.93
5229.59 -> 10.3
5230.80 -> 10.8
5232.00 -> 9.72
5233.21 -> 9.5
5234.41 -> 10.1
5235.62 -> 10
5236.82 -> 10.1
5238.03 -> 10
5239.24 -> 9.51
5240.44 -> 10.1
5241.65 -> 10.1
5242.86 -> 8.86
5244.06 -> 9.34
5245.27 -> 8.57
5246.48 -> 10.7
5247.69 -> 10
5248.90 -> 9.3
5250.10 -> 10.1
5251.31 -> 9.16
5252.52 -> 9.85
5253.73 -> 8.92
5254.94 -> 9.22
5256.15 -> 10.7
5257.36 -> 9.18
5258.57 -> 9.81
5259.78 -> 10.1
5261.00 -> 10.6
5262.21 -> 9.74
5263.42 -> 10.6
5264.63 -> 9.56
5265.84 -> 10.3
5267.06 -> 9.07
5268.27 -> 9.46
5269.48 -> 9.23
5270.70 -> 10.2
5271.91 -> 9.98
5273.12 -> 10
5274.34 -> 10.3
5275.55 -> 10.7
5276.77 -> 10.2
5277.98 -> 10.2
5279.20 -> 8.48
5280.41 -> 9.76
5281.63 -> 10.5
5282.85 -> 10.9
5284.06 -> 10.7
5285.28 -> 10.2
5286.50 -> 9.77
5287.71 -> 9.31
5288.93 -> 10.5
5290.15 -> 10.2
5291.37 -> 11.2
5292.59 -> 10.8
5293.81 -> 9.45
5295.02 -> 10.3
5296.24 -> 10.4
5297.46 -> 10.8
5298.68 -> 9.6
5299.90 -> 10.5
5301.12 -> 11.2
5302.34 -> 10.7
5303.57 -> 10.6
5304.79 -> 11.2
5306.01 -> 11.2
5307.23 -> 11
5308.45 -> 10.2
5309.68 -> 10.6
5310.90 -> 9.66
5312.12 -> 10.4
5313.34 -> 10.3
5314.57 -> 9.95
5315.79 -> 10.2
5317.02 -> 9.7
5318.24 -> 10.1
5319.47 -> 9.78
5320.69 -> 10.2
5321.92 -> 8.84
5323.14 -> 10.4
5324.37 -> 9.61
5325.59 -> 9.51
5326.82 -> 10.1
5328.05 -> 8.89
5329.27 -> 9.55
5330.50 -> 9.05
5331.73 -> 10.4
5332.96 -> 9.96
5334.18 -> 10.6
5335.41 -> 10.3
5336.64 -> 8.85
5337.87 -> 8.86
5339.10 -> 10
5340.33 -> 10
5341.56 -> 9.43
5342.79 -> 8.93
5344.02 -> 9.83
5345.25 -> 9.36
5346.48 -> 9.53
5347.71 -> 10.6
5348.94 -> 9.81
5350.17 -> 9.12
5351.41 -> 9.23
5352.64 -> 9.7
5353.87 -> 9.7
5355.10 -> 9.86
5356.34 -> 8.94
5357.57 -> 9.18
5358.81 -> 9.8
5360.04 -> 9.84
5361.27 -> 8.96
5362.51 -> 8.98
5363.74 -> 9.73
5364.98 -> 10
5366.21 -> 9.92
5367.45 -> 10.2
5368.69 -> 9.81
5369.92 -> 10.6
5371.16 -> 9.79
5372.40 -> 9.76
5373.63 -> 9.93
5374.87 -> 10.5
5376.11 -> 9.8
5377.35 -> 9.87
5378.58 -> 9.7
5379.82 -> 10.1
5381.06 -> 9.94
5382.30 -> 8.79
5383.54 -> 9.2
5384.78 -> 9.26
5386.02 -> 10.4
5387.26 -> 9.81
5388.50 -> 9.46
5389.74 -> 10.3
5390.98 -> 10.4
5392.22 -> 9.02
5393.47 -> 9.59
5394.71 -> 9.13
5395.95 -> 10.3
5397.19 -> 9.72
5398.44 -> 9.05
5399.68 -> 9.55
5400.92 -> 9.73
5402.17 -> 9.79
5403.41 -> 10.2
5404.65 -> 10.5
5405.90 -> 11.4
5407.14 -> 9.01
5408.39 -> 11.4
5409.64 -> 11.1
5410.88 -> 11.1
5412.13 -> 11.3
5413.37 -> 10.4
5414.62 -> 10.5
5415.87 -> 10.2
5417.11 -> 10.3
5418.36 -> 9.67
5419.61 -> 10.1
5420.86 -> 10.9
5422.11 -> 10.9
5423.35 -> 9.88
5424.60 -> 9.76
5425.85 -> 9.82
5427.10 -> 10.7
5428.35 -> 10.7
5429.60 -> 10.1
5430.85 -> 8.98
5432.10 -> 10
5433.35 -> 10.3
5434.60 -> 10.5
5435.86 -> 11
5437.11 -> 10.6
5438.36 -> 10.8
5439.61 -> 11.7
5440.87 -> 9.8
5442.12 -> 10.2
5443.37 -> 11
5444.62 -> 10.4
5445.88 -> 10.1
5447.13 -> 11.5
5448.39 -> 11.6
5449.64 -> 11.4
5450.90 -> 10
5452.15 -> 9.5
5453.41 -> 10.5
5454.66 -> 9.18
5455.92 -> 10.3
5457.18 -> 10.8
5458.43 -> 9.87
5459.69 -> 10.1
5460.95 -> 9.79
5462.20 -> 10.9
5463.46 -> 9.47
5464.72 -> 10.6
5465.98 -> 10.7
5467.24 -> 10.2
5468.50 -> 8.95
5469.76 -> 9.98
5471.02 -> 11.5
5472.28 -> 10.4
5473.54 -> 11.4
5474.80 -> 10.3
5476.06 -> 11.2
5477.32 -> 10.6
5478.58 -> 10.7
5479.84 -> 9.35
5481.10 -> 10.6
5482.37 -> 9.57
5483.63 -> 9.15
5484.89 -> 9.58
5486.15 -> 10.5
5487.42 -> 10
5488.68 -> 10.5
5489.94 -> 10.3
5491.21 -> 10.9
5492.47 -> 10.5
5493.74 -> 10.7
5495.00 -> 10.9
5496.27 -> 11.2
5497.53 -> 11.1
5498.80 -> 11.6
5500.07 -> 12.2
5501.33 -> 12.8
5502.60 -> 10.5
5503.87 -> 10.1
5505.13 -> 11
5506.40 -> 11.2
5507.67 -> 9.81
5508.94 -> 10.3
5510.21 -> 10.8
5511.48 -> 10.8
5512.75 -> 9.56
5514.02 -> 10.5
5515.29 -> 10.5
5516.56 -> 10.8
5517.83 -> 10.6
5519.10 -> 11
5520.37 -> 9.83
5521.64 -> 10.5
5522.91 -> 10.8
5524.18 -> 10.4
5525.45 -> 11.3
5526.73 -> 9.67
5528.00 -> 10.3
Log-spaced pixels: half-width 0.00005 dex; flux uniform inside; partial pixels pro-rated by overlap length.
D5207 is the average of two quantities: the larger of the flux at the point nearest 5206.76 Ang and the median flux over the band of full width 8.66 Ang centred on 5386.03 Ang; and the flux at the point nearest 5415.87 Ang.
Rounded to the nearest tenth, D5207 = 9.8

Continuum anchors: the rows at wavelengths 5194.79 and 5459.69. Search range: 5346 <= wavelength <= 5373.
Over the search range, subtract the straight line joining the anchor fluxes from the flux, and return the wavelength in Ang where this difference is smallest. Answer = 5361.27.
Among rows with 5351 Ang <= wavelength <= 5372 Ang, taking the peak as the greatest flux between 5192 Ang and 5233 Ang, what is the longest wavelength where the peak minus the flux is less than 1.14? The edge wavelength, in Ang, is 5371.16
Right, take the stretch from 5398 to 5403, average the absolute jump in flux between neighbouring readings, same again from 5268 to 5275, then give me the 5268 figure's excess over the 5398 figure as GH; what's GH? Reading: 0.10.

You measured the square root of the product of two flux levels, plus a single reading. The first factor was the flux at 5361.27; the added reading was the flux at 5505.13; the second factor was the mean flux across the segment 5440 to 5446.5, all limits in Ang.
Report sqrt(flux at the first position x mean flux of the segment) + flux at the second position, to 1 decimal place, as 20.6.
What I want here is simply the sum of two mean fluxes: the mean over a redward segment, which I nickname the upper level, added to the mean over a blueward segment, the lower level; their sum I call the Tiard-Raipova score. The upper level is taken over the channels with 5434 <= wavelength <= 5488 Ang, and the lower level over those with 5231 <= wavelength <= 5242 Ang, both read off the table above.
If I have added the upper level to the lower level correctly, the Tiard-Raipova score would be 20.3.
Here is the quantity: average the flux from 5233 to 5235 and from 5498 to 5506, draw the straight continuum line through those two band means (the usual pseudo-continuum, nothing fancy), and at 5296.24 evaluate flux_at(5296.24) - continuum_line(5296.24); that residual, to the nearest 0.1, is 0.2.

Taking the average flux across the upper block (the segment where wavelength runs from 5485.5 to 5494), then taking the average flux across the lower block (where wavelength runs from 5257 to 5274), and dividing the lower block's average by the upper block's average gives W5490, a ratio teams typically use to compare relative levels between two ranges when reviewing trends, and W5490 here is 0.94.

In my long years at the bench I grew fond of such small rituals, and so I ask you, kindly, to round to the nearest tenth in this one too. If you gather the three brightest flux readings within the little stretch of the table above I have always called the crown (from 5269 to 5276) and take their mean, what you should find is 10.4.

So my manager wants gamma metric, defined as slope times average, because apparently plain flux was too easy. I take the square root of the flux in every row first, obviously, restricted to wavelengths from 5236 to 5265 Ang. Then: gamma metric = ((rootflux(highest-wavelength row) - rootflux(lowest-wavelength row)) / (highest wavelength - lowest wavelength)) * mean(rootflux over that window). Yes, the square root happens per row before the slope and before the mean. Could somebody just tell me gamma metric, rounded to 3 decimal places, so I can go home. -0.010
